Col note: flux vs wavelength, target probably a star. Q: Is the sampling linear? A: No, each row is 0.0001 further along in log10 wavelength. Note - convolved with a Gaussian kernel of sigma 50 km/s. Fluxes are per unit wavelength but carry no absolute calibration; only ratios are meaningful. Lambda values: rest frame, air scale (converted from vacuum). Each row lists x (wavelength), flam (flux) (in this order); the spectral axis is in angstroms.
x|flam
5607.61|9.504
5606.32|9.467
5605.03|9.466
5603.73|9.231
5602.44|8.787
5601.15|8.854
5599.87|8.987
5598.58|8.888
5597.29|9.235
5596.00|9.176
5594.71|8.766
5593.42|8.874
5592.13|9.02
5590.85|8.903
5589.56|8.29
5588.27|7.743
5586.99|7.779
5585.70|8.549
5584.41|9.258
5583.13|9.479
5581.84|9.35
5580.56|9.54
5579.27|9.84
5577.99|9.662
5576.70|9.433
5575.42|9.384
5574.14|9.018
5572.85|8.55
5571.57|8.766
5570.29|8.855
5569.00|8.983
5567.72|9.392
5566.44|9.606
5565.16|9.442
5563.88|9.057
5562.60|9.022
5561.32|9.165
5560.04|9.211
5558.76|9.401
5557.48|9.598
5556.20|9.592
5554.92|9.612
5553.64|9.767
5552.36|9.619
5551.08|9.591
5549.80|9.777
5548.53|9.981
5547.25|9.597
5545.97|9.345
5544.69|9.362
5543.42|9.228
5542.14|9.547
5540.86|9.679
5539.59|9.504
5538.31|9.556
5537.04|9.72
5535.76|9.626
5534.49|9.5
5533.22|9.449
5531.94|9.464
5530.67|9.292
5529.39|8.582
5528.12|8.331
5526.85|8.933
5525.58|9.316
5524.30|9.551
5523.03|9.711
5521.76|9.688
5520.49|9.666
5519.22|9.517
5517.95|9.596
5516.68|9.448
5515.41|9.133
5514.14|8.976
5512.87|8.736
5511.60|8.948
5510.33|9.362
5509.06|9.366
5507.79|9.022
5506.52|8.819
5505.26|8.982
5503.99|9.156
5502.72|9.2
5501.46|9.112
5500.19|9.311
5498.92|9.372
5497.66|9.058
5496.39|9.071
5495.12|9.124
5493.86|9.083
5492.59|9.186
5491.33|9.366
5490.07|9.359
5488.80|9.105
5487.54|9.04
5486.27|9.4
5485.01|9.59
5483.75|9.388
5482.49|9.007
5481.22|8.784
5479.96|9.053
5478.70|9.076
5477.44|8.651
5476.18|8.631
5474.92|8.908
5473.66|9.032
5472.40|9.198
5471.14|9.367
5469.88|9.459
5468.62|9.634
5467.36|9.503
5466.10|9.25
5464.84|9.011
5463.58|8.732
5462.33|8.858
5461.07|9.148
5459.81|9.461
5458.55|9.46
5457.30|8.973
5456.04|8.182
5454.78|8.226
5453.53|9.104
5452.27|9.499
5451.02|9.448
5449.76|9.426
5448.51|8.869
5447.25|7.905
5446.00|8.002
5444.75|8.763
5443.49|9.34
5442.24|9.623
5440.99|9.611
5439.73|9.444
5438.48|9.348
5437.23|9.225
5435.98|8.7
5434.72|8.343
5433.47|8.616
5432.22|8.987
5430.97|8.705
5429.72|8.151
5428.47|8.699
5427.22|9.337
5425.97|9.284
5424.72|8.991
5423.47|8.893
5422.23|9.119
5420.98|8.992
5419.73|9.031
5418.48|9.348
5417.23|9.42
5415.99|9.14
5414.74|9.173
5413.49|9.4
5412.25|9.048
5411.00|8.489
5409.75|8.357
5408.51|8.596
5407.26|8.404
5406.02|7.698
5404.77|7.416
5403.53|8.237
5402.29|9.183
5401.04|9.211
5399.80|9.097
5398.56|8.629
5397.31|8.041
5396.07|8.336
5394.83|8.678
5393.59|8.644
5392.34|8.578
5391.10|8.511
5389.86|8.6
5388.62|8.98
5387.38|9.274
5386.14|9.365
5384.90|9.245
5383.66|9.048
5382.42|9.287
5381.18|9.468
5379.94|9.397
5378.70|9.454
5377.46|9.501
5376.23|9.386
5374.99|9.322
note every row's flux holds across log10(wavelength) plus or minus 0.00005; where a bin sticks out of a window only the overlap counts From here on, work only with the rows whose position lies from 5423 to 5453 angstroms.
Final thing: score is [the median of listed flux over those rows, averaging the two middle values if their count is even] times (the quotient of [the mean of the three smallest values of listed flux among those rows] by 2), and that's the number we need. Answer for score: 36.0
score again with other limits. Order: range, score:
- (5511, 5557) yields 40.7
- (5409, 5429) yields 38.7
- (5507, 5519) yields 40.6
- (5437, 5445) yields 42.6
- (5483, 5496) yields 42.1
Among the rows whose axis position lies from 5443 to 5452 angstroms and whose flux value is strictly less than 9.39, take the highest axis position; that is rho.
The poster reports 5448.51 angstroms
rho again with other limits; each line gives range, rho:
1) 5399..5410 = 5409.75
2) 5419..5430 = 5429.72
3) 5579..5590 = 5589.56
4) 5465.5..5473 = 5472.40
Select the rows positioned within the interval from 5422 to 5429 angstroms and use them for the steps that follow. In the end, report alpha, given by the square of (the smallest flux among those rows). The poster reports 76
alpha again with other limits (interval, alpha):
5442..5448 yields 62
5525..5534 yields 69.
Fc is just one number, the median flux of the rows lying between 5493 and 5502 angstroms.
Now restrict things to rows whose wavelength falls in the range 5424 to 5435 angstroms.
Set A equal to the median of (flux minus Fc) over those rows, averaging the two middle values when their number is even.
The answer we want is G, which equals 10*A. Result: -4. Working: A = -0.4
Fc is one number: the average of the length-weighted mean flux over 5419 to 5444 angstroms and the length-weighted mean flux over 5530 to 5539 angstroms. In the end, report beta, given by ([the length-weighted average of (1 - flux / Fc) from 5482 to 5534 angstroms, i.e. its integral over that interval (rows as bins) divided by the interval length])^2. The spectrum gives 0.0000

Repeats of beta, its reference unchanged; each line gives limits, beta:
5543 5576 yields 0.0001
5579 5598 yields 0.0015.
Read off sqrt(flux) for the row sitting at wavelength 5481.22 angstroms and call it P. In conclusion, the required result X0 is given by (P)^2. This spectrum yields 8.8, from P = 2.96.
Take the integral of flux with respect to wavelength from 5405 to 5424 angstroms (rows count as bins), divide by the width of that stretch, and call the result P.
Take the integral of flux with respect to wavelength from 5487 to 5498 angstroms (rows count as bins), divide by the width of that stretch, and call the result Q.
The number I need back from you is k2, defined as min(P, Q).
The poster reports 8.84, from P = 8.84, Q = 9.16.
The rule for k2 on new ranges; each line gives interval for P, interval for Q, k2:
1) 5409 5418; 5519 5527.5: 9.01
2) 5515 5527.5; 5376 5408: 8.83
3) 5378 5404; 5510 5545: 8.92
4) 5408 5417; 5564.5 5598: 8.92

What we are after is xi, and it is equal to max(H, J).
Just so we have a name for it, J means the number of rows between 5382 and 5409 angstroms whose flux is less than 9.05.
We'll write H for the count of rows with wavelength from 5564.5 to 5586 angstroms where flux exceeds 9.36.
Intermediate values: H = 9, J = 15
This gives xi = 15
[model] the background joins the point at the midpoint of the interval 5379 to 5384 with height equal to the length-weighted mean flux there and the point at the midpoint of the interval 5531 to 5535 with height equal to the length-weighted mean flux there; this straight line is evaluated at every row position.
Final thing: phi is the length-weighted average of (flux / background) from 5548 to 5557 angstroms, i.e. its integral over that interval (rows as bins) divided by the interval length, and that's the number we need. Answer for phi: 1.02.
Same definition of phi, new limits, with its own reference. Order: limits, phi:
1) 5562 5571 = 0.97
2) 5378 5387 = 1.00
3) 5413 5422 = 0.98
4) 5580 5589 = 0.93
